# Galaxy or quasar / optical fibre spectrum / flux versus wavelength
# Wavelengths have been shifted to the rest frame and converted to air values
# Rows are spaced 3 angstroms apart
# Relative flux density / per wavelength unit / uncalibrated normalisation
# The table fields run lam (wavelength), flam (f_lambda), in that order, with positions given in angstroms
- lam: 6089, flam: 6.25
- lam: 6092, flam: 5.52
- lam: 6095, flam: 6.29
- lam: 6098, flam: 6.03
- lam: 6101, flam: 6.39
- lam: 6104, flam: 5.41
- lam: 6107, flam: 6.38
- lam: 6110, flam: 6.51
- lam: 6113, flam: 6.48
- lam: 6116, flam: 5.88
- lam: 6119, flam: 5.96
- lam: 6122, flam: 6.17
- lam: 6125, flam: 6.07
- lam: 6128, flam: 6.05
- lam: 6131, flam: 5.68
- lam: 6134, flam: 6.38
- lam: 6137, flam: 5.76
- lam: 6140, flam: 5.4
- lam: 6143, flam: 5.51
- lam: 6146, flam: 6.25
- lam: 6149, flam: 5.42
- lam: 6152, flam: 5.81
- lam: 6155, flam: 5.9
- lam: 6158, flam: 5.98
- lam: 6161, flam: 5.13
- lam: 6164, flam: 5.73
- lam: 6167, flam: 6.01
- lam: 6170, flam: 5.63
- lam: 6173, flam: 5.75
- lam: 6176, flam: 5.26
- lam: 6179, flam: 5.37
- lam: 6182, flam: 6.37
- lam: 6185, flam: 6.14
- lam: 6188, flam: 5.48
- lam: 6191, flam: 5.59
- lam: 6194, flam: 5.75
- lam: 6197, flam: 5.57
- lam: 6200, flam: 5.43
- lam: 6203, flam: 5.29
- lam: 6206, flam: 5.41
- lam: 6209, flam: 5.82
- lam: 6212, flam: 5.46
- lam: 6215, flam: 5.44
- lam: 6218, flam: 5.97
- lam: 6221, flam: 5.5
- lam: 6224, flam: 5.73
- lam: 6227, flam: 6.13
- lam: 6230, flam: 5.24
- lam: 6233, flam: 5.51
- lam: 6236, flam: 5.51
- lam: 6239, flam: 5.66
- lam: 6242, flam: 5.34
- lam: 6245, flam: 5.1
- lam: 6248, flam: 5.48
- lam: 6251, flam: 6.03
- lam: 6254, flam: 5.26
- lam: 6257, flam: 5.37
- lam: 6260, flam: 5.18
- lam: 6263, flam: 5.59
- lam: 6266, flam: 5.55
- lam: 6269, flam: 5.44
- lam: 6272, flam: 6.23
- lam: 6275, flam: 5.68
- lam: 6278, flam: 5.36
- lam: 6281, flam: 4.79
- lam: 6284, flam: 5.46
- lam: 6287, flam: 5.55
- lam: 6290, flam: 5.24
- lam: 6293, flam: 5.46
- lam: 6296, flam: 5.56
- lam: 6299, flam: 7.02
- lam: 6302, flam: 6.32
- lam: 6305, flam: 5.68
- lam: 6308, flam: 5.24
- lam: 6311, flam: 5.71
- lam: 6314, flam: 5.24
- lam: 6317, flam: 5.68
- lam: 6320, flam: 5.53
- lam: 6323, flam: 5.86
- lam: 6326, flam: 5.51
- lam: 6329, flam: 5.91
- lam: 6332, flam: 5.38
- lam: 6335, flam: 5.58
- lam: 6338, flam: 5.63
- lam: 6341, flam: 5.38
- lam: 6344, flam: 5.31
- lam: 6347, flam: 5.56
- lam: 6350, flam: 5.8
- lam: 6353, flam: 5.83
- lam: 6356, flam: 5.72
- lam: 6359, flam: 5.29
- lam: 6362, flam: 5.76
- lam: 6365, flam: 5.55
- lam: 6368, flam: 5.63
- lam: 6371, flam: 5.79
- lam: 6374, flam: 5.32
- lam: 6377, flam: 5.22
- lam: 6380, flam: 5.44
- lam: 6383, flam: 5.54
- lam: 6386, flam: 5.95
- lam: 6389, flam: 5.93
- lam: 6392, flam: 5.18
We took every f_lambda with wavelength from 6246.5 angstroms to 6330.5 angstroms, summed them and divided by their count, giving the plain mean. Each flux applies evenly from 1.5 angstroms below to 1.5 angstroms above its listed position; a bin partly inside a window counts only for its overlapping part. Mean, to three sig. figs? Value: 5.60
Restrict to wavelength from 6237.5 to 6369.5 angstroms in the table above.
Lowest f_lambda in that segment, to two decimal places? 4.79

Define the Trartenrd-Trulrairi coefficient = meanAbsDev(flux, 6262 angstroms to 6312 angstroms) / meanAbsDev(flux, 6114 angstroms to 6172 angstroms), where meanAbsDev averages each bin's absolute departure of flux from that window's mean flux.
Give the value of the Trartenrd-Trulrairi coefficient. 1.3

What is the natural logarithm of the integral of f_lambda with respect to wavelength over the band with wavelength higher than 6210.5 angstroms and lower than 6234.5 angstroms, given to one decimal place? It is 4.9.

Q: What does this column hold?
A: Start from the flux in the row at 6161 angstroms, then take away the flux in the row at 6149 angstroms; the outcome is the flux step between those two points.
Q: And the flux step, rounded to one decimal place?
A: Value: -0.3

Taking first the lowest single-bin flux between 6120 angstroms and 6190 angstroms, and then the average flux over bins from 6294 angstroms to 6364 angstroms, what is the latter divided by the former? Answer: 1.11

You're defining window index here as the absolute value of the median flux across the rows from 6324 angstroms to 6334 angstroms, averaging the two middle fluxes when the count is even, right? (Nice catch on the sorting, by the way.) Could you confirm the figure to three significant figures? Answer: 5.51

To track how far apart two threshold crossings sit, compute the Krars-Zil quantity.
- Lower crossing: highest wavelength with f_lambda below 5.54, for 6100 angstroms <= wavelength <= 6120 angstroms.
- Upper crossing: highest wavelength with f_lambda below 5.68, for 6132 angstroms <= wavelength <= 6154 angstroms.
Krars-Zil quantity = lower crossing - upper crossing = -45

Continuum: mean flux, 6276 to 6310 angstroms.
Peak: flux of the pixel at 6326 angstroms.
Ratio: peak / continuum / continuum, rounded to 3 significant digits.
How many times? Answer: 0.175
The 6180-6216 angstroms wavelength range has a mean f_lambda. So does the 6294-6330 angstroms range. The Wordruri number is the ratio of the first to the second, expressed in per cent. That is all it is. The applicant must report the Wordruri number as 98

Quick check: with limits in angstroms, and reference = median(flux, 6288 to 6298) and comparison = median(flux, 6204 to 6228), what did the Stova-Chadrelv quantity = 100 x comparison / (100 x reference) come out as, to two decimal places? 1.03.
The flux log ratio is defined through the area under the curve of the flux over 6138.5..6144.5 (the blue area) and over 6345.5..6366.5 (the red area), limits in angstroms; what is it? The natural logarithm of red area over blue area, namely 1.29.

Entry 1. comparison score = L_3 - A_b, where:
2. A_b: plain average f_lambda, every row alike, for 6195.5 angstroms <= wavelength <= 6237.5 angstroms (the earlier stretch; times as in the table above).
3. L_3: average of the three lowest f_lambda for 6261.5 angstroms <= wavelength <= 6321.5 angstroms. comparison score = -0.48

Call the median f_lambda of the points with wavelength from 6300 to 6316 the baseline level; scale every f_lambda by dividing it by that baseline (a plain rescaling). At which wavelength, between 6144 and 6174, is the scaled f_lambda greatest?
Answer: 6146 angstroms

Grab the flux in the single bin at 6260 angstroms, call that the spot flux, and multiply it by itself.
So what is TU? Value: 27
